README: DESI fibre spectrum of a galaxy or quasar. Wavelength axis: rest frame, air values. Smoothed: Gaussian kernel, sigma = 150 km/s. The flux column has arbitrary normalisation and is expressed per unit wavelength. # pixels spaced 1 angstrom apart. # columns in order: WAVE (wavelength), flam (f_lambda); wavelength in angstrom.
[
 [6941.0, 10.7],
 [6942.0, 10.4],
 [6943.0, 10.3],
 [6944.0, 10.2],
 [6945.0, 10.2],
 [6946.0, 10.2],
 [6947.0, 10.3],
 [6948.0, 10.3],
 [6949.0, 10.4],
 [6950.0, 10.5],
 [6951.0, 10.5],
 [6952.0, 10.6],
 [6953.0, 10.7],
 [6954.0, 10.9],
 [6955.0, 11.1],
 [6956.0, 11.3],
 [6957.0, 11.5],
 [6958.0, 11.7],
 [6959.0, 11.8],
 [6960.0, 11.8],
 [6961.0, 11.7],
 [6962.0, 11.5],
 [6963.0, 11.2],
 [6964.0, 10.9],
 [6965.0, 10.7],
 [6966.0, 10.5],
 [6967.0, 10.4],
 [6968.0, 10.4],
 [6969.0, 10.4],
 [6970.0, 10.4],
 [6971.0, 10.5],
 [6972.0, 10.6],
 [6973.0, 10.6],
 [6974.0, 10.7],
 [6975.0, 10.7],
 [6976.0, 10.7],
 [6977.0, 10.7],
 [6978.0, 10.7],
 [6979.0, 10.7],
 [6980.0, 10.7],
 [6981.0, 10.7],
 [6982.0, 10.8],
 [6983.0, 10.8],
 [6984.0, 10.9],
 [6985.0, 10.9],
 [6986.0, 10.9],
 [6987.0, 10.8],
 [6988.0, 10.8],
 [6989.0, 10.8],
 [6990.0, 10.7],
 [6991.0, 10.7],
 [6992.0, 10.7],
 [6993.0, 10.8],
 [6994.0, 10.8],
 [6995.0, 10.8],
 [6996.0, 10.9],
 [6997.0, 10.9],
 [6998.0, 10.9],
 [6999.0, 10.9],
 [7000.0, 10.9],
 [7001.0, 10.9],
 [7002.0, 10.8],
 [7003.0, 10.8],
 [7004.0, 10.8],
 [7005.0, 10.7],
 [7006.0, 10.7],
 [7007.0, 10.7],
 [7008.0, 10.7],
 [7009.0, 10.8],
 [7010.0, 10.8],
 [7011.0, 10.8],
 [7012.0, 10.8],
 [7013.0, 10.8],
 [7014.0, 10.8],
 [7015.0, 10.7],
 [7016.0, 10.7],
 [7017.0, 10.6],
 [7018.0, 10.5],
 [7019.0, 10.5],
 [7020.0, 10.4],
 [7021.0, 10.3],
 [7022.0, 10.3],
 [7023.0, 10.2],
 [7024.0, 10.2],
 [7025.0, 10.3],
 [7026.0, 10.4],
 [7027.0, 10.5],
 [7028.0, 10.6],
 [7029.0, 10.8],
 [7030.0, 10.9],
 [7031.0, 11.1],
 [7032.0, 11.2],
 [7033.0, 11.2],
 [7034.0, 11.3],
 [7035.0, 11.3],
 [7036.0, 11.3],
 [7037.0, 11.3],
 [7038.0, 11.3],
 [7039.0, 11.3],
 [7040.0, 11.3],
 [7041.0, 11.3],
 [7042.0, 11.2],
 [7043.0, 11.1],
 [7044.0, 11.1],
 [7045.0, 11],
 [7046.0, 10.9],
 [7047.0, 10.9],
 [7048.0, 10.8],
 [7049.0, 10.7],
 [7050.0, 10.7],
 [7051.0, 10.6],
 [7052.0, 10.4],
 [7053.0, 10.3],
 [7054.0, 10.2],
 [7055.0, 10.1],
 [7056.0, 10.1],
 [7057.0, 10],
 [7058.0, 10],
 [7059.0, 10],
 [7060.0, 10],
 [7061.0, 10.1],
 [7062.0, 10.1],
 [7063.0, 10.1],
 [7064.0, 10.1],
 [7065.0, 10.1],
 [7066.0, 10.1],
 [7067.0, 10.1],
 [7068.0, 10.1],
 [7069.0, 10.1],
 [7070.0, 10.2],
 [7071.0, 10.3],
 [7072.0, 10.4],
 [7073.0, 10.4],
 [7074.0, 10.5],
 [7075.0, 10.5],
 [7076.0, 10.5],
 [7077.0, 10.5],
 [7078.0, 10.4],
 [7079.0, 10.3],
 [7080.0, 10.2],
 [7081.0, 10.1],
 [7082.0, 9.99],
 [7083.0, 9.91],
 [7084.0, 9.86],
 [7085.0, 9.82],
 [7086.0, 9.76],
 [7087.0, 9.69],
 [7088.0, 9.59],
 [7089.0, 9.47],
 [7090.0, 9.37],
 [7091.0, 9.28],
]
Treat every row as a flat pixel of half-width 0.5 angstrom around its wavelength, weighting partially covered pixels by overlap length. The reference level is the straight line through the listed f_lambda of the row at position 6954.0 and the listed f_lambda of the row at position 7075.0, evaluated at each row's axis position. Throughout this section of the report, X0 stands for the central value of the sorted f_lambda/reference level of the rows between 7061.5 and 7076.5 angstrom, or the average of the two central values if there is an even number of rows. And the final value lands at 0.96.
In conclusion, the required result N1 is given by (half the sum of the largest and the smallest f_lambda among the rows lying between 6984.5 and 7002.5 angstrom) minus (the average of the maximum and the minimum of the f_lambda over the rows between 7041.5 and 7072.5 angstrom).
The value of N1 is 0.2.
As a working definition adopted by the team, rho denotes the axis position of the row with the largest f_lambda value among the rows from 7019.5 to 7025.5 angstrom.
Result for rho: 7020.0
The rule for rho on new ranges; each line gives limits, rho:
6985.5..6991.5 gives 6986.0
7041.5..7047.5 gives 7042.0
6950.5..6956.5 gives 6956.0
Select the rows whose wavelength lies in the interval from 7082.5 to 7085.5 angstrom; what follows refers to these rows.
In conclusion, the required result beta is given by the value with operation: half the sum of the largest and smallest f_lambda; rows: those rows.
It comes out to 9.9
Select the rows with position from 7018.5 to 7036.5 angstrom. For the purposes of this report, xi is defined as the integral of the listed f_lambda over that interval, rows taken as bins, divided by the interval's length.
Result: 10.7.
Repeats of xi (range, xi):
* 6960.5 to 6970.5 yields 10.8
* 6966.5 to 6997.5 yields 10.7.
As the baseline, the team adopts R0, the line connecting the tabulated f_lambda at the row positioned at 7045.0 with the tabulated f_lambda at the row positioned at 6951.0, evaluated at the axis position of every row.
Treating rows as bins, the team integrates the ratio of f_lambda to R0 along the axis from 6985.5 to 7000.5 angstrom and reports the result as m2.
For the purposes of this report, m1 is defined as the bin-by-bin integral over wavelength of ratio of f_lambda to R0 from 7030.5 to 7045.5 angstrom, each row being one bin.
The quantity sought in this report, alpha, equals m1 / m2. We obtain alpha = 1.01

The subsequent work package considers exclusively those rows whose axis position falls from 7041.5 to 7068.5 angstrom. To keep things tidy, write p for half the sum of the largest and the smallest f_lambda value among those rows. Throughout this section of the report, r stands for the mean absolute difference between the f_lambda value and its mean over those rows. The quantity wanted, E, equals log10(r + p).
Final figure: 1.04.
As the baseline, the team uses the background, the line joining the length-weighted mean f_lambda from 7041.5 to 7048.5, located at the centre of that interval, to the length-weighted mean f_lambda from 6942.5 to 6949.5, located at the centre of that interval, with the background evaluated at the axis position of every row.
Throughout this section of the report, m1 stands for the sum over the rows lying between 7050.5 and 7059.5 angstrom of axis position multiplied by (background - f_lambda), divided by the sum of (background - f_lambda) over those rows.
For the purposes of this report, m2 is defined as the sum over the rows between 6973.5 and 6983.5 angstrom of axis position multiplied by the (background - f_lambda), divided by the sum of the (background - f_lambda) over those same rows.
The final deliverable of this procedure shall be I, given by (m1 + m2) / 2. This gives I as 7017.1 angstrom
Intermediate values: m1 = 7055.6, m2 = 6978.6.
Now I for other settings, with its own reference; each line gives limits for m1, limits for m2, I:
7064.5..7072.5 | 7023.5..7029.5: 7047.0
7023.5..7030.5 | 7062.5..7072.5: 7046.5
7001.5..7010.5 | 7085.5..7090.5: 7046.2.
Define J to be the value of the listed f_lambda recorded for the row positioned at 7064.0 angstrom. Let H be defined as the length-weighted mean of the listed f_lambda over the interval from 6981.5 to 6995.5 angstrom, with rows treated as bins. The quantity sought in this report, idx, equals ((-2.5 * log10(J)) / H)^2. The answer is 0.0540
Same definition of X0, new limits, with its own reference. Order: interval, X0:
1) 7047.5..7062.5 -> 0.96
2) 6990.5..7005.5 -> 1.01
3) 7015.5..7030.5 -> 0.98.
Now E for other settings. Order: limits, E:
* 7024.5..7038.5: 1.05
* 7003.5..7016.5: 1.03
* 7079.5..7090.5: 1.00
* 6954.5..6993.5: 1.06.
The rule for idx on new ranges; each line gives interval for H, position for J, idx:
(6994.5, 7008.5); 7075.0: 0.0557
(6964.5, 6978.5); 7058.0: 0.0559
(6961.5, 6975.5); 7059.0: 0.0548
